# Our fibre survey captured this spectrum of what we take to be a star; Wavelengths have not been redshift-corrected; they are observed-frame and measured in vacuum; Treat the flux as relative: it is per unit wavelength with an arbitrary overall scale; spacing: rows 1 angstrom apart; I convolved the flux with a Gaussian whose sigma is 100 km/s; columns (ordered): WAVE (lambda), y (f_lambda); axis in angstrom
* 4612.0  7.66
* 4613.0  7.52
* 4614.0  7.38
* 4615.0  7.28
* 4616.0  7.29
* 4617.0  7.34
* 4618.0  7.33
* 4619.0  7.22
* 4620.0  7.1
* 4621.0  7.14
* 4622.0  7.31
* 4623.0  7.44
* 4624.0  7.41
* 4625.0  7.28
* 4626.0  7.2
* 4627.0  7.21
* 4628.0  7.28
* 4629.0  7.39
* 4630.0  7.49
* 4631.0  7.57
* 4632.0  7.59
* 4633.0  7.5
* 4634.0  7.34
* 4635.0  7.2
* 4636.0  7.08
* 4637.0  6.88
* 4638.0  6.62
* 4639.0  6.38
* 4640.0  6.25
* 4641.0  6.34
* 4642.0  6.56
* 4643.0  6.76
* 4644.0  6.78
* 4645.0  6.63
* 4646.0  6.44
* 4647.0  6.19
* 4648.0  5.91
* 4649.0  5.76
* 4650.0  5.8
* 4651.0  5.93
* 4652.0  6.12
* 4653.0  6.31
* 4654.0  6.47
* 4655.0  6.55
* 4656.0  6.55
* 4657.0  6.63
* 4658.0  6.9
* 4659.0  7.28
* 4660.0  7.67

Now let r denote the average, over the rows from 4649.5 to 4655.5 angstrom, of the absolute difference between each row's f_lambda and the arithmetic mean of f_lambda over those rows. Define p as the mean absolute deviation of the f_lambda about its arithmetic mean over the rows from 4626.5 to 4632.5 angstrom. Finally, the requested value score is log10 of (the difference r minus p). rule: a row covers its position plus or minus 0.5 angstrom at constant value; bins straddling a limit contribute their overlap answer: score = -0.93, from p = 0.13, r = 0.25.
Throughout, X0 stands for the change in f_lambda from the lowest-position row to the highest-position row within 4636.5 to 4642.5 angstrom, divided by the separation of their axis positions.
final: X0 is -0.06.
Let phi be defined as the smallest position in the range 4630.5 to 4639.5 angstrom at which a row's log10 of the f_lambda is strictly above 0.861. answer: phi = 4631.0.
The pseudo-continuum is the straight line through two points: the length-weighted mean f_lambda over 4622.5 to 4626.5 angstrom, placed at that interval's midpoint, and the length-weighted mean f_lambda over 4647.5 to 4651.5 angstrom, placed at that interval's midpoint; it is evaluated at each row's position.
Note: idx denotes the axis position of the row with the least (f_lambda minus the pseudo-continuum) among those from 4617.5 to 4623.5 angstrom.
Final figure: 4620.0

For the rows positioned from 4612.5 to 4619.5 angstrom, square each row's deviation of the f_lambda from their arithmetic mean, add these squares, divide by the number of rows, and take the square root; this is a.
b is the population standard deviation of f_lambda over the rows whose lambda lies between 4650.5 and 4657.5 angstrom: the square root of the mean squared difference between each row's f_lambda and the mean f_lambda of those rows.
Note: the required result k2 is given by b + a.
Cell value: 0.33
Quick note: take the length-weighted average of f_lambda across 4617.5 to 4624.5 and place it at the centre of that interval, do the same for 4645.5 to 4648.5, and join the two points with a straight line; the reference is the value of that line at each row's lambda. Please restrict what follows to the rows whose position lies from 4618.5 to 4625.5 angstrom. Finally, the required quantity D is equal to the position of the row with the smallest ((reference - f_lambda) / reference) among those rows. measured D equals 4624.0 angstrom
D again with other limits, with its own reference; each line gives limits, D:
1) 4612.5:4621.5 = 4618.0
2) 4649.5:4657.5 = 4657.0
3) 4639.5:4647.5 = 4644.0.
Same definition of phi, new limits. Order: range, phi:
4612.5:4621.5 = 4613.0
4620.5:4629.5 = 4622.0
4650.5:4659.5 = 4659.0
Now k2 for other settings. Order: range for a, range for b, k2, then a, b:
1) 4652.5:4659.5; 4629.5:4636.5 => 0.48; 0.30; 0.18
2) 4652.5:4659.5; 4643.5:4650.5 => 0.68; 0.30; 0.38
